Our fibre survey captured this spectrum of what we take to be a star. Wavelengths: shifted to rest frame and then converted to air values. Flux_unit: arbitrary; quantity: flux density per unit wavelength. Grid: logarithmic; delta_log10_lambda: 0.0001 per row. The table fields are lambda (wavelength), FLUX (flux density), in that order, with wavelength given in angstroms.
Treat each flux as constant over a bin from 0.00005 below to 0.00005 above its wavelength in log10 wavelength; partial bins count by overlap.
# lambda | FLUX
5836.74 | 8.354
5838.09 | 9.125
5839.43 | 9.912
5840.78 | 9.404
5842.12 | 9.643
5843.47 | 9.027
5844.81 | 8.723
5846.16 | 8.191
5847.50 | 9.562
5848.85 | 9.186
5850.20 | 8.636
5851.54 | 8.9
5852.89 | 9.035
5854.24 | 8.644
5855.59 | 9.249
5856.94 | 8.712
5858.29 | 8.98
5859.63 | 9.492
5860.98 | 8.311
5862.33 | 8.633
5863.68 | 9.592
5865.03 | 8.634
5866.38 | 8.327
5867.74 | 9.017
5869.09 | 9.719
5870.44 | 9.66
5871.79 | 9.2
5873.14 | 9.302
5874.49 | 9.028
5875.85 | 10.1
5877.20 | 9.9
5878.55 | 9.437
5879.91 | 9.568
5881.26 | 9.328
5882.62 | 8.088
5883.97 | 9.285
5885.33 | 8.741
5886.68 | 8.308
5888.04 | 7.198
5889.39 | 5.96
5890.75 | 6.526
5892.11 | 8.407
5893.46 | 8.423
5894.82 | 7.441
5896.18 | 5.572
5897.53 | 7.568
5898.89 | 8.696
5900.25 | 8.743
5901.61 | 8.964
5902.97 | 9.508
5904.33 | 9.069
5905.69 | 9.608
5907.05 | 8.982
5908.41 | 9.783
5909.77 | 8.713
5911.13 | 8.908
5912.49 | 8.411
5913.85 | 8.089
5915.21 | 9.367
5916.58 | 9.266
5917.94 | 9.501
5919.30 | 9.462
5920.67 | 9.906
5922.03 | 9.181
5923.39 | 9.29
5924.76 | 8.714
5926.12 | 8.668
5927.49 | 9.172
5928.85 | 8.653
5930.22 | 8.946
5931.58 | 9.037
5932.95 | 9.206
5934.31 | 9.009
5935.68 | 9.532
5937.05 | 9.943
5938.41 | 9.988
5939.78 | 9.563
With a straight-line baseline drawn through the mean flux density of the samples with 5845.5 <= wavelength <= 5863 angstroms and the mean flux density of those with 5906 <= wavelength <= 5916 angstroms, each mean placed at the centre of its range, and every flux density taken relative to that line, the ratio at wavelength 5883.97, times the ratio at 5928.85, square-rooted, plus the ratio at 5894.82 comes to 1.84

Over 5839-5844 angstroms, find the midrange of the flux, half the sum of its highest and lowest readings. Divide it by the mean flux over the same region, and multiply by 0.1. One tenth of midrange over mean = 0.100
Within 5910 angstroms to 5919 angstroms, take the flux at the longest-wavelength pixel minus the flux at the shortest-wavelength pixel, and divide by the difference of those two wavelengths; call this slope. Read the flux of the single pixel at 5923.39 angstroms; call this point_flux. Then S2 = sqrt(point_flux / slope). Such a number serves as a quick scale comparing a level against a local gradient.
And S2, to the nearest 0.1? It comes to 10.3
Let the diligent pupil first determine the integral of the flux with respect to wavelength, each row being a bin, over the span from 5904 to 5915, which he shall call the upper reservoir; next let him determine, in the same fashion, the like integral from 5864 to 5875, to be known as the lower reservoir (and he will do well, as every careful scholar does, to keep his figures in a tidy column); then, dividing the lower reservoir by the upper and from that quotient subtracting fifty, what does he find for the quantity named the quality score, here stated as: -49.0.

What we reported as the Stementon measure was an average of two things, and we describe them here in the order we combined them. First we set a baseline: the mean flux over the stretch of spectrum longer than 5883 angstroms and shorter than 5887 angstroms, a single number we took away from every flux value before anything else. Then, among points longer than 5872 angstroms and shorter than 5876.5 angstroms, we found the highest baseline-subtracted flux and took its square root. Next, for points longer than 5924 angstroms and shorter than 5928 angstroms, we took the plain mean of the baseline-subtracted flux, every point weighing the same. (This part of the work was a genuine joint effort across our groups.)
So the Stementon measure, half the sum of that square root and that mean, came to 0.61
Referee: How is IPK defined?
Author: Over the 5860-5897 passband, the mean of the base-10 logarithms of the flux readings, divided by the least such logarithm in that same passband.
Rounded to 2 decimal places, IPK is 1.25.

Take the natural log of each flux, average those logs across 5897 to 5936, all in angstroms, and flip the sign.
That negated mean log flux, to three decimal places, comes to -2.199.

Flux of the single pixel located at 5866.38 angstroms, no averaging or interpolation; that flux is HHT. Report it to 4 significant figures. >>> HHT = 8.327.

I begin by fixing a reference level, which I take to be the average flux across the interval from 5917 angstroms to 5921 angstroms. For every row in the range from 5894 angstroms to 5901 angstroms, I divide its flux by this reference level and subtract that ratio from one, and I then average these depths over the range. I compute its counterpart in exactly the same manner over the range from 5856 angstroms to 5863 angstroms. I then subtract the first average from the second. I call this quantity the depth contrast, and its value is -0.13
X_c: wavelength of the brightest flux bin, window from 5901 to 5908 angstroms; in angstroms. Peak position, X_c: 5905.69 angstroms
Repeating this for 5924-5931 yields 5927.49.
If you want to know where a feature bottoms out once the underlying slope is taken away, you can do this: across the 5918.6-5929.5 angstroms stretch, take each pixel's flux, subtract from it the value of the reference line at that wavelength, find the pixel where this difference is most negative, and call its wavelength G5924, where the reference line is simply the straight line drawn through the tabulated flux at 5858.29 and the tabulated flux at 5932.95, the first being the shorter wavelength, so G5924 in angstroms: 5928.85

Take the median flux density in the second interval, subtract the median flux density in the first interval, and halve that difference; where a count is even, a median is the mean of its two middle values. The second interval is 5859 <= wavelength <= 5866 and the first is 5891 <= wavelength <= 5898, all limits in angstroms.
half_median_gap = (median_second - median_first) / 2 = 0.53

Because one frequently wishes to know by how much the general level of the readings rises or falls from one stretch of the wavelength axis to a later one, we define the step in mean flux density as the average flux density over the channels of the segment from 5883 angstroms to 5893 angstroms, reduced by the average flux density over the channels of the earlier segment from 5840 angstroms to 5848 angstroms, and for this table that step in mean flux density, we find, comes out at -1.3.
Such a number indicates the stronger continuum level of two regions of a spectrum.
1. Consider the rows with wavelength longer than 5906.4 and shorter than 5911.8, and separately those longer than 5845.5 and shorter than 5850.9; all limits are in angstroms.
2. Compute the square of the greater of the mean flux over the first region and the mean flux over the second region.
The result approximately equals 83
